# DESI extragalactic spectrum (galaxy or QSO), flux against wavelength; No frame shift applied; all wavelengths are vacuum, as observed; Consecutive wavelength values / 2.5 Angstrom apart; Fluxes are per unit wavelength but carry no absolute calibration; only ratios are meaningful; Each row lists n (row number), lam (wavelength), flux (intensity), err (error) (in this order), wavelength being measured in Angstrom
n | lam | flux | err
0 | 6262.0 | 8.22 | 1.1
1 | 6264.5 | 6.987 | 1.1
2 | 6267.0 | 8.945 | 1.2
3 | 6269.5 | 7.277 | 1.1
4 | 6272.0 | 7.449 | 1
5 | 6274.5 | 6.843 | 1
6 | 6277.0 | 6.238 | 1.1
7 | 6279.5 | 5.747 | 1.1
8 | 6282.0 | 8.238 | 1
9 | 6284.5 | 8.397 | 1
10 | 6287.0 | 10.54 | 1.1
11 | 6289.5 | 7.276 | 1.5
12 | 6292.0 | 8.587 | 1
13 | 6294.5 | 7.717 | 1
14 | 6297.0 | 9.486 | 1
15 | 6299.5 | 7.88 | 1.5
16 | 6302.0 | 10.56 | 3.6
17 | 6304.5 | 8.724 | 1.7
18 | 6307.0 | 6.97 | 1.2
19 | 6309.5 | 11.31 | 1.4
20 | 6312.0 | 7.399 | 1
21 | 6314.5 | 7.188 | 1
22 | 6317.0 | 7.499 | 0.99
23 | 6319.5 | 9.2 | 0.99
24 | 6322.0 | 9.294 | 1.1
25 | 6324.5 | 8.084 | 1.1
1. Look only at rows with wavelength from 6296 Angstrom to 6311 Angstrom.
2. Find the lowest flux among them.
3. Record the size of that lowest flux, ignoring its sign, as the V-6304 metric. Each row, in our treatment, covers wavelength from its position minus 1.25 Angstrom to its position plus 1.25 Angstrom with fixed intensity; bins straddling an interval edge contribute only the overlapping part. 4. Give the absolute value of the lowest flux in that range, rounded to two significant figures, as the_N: 7.0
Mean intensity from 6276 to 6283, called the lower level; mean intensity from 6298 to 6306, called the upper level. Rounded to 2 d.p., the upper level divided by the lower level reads 1.34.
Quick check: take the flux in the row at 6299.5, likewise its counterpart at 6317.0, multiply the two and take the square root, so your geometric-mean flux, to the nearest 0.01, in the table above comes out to 7.69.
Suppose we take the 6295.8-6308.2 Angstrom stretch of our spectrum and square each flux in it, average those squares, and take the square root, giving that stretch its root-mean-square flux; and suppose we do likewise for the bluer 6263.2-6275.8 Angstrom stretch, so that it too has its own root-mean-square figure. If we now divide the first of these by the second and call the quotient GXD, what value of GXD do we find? 1.17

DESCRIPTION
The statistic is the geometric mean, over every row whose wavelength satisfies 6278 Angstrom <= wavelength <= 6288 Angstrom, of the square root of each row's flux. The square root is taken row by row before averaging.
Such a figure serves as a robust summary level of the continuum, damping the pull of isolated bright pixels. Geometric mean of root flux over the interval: 2.84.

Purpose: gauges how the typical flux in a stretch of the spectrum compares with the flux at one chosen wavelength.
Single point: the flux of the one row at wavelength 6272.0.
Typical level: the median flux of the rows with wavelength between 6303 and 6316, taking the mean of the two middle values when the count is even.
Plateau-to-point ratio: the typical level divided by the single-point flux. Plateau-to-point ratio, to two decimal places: 0.99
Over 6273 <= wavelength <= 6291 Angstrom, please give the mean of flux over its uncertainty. 7.0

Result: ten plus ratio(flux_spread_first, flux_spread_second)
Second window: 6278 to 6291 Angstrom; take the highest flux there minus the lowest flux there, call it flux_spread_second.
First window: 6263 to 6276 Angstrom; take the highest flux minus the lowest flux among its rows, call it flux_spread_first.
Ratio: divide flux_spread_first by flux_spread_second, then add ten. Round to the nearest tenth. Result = 10.4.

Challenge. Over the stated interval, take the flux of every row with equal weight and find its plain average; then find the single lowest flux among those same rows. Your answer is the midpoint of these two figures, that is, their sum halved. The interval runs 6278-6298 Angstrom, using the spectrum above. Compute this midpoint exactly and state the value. 7.0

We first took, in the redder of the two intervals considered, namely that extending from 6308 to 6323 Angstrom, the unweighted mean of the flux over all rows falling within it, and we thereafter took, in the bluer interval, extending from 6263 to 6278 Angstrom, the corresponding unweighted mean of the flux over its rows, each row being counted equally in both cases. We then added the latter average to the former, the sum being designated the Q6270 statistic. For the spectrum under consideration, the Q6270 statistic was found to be 15.9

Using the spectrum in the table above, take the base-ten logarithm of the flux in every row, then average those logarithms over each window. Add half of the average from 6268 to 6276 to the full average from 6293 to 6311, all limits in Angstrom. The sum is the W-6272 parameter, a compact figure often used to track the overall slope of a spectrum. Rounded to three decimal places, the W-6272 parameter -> 1.374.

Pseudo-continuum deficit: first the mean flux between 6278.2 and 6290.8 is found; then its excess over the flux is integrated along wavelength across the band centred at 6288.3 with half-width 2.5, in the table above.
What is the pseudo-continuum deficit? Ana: -4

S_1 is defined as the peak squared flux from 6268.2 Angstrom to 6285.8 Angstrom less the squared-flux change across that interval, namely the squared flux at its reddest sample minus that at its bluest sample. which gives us 53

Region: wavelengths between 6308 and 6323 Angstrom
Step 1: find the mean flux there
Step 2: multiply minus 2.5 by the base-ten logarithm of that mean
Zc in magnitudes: -2.34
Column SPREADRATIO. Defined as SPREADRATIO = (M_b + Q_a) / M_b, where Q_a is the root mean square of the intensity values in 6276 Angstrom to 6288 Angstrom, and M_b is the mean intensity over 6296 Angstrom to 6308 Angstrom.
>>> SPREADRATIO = 1.92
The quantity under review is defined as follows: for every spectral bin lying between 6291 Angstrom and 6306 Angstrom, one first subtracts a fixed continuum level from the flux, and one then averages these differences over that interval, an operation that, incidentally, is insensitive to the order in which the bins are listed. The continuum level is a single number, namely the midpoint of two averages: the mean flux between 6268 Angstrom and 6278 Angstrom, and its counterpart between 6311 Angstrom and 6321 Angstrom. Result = 1.4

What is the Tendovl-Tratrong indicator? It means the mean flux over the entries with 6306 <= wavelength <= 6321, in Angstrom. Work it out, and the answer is 8.3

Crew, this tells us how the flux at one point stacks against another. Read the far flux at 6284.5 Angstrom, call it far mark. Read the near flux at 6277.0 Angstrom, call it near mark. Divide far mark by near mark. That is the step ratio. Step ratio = 1.35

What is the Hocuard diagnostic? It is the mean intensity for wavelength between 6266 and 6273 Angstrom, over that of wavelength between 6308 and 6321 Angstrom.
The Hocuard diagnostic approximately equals 0.93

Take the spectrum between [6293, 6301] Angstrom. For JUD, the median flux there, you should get 7.9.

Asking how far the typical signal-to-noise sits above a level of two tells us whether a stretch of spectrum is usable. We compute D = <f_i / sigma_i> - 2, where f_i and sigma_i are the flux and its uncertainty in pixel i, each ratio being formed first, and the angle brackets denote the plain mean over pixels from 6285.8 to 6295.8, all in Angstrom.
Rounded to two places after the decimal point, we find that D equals 5.68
